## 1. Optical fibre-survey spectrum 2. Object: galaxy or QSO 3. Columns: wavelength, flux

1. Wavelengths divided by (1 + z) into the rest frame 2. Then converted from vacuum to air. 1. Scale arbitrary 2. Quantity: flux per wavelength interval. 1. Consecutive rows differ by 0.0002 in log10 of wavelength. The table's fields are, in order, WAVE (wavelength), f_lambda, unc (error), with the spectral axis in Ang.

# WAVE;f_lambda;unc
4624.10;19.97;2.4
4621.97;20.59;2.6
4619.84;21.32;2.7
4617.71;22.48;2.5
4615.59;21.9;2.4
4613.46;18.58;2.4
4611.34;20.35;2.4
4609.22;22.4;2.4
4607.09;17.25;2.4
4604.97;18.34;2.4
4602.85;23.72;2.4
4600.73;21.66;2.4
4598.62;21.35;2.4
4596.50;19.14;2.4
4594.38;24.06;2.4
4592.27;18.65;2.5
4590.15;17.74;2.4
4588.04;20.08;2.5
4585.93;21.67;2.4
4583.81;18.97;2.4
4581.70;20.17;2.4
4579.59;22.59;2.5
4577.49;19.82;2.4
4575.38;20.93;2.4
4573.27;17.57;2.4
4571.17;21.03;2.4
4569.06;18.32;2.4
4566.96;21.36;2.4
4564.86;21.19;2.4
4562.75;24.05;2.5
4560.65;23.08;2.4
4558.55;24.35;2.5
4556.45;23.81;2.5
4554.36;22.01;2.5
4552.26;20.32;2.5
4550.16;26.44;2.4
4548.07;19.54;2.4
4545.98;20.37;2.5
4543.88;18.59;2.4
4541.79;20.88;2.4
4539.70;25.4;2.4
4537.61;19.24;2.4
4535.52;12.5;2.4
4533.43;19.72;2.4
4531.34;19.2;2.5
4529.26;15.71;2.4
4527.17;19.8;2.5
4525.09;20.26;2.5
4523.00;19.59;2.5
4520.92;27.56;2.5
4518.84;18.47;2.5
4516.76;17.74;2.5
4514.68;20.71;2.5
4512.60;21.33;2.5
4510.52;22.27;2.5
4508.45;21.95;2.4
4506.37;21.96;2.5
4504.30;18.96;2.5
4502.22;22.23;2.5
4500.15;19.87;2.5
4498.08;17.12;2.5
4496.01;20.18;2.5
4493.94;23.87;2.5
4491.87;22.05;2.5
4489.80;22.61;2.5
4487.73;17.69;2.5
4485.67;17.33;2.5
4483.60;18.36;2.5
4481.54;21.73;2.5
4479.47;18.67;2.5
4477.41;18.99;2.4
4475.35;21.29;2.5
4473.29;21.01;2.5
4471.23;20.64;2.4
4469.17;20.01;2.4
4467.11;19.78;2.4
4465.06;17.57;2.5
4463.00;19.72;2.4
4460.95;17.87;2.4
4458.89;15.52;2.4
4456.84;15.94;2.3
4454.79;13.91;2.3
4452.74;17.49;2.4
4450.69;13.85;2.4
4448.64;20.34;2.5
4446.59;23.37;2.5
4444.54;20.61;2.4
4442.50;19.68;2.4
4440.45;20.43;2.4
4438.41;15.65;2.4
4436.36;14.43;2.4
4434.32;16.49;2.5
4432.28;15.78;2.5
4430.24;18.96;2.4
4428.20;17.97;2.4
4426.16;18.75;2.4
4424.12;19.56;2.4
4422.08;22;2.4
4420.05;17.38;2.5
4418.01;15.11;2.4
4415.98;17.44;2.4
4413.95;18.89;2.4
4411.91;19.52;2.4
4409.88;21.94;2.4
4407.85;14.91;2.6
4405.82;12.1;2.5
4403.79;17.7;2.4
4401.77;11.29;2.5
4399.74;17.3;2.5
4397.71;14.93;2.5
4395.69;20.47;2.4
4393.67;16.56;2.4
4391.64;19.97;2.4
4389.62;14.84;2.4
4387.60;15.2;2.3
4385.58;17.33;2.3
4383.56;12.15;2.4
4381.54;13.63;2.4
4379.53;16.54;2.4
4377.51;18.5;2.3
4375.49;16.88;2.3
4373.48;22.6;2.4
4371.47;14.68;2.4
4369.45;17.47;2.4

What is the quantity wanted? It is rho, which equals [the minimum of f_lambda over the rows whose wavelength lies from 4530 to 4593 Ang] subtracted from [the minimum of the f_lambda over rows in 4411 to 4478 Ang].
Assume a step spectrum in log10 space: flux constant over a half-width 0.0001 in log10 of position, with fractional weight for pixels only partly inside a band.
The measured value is 1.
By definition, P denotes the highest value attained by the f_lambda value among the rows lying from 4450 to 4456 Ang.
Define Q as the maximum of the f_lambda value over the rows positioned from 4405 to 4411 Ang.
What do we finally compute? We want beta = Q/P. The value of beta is 1.25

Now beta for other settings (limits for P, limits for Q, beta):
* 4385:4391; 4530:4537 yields 1.14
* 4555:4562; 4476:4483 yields 0.89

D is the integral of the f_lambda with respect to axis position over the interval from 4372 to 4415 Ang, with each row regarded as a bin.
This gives 722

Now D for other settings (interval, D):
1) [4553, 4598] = 944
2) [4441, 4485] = 831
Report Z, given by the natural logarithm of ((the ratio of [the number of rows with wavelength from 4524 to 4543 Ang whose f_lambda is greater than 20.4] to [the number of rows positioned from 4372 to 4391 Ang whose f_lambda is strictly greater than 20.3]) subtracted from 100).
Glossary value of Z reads 4.58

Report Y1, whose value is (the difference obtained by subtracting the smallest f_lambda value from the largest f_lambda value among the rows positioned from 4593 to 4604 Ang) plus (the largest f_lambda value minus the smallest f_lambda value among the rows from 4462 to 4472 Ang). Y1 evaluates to 8.0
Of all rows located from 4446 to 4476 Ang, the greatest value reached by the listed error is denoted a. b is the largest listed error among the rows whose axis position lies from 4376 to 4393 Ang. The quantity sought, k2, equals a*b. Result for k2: 6.00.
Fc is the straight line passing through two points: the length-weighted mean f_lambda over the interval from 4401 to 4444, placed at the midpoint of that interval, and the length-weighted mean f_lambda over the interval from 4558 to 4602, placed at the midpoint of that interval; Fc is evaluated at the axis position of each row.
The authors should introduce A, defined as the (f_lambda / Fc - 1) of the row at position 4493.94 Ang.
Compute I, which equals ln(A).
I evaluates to -1.4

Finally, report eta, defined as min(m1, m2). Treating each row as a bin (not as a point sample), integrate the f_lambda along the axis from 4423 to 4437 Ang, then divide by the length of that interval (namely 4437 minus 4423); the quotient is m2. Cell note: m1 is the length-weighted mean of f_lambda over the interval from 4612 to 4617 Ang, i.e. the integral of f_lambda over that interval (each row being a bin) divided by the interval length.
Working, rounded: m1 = 20.4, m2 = 17.5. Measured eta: 17.5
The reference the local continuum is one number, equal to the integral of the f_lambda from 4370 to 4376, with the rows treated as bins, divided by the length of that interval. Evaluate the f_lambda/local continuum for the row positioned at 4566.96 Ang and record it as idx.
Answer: 1.2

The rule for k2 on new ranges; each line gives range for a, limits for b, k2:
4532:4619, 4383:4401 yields 6.25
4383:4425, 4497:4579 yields 6.50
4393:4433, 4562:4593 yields 6.50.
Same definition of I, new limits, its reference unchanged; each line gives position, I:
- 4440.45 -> -1.9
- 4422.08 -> -1.4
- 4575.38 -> -4.6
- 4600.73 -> -4.0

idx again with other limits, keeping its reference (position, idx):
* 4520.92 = 1.5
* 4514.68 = 1.1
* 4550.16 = 1.5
